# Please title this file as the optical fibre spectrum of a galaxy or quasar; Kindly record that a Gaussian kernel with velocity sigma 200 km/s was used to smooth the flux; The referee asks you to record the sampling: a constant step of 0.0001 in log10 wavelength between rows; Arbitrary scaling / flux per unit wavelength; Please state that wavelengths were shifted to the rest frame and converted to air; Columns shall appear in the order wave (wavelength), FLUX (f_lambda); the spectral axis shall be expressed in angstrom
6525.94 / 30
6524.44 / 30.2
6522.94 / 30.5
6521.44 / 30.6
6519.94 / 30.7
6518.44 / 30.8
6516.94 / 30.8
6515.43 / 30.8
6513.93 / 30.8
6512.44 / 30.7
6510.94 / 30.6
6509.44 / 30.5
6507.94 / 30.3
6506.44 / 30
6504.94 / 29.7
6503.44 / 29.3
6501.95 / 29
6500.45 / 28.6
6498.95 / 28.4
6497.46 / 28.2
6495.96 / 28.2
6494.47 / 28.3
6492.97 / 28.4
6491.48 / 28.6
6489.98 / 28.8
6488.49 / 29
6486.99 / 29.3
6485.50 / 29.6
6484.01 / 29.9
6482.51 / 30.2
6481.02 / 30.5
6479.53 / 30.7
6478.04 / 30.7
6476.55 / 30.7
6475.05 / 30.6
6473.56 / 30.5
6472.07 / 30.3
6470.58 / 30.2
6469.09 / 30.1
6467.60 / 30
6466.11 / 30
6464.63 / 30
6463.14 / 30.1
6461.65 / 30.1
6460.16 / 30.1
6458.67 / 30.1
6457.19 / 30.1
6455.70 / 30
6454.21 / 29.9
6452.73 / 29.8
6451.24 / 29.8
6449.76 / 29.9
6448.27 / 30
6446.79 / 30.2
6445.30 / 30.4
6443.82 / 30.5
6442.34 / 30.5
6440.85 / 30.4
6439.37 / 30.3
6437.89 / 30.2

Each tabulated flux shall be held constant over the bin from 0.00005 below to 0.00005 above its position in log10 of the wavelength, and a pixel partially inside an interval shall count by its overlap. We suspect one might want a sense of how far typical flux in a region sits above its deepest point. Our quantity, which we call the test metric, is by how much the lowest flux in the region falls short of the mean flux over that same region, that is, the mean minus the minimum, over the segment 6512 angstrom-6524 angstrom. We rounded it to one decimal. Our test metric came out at 0.2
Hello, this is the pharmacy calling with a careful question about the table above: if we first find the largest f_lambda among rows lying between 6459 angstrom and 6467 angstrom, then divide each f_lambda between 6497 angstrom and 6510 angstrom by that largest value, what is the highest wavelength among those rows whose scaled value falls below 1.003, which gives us 6506.44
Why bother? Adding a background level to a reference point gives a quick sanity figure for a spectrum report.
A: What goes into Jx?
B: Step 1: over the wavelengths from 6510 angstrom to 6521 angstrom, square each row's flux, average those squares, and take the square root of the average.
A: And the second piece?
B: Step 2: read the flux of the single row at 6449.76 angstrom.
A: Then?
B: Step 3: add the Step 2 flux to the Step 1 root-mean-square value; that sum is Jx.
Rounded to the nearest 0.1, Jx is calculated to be 60.6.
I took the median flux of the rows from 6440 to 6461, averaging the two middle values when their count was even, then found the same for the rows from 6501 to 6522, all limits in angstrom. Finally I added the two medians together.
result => 60.7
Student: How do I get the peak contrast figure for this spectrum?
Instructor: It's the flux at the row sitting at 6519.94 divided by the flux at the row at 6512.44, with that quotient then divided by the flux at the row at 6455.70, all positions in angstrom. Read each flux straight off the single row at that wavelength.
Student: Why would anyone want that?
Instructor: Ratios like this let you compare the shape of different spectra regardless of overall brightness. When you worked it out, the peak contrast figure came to 0.0333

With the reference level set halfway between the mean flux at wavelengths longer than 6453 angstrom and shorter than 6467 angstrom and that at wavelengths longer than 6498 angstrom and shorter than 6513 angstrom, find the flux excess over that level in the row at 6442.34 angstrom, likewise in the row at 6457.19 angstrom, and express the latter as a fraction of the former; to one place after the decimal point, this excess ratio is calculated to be 0.4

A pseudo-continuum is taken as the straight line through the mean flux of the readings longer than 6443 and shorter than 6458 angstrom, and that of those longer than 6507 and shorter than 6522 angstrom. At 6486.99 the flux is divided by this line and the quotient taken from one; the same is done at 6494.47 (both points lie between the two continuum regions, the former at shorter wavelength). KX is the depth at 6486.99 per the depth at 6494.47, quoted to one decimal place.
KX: 0.5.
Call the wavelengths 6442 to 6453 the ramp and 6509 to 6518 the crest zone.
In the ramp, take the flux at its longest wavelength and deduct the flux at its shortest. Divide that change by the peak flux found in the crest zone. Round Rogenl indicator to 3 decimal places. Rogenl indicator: -0.023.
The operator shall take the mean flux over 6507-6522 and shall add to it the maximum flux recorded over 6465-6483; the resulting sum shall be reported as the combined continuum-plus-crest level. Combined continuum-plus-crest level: 61.4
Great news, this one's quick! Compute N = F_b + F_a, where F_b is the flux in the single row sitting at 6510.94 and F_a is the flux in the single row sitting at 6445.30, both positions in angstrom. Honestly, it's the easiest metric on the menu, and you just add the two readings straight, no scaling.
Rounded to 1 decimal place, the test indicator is 61.0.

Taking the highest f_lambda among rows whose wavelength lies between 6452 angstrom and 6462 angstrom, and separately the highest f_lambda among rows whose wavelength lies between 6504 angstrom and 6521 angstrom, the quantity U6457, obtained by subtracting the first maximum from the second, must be 0.7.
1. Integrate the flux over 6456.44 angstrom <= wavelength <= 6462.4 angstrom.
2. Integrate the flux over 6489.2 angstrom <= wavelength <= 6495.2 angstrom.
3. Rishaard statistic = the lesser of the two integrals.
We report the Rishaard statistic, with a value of 171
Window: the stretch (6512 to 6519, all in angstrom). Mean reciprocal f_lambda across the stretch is 0.0325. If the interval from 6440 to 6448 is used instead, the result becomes 0.0329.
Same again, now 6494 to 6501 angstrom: 0.0353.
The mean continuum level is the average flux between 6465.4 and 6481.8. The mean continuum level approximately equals 30.4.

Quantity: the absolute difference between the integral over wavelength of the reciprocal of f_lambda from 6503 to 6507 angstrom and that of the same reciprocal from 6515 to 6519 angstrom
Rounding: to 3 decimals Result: 0.005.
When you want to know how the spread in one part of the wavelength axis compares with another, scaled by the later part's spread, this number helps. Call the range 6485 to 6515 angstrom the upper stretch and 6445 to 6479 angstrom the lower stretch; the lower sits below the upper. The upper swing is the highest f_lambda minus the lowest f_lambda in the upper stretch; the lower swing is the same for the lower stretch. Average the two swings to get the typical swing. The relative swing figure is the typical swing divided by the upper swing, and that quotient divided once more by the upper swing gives 0.26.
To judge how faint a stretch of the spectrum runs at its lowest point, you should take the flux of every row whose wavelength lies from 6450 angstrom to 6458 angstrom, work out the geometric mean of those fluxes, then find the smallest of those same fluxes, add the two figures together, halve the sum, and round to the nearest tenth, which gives 29.9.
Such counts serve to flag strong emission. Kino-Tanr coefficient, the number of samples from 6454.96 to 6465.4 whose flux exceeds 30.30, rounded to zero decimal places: 0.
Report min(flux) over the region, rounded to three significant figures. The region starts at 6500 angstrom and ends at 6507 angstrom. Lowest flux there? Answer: 28.6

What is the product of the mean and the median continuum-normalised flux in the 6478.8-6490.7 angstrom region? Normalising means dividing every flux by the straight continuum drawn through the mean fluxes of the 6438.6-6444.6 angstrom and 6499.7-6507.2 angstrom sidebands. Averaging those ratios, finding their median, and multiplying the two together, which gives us 1.01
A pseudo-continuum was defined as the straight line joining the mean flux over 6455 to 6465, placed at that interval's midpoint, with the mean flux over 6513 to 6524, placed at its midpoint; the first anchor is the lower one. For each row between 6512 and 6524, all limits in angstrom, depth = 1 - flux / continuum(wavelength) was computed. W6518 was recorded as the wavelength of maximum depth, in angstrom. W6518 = 6522.94 angstrom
